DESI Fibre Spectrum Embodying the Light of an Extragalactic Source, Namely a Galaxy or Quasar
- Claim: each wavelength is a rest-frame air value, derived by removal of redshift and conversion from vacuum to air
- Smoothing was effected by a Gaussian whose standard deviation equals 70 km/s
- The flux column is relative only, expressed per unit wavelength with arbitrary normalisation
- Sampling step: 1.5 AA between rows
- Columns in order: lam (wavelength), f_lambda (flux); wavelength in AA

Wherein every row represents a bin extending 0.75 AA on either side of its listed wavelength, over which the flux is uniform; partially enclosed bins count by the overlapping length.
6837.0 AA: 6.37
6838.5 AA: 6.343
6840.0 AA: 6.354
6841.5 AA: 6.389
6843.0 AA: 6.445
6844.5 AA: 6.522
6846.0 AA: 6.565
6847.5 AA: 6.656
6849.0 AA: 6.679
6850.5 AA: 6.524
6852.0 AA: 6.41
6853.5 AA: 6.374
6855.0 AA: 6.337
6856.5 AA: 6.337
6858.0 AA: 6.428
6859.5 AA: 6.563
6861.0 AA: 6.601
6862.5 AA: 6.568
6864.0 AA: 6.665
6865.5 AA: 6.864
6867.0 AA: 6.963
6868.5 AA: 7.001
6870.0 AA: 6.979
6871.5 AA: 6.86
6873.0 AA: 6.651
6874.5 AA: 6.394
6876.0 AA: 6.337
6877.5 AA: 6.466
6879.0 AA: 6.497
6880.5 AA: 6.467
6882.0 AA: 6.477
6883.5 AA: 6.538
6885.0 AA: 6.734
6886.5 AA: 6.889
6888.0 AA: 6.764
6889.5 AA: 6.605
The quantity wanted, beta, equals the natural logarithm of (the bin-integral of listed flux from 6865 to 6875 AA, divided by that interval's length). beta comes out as 1.92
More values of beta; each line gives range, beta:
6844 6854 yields 1.88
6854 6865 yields 1.87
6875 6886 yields 1.87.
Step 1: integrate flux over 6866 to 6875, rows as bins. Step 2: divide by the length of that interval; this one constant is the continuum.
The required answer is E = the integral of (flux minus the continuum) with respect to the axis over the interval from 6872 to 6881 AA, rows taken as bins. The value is -3.1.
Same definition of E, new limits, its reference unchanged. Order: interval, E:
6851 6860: -3.7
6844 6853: -2.4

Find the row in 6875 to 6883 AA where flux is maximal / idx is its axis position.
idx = 6879.0 AA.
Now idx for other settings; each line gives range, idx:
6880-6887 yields 6886.5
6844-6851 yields 6849.0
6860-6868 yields 6867.0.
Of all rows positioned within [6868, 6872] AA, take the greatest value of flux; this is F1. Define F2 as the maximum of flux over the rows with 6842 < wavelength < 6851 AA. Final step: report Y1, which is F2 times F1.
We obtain 46.8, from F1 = 7.001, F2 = 6.679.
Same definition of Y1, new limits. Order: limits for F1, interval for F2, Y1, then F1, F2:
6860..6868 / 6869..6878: 48.6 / 6.963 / 6.979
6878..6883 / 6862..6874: 45.5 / 6.497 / 7.001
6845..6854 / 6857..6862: 44.1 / 6.679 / 6.601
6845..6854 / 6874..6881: 43.4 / 6.679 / 6.497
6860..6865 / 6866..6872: 46.7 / 6.665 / 7.001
